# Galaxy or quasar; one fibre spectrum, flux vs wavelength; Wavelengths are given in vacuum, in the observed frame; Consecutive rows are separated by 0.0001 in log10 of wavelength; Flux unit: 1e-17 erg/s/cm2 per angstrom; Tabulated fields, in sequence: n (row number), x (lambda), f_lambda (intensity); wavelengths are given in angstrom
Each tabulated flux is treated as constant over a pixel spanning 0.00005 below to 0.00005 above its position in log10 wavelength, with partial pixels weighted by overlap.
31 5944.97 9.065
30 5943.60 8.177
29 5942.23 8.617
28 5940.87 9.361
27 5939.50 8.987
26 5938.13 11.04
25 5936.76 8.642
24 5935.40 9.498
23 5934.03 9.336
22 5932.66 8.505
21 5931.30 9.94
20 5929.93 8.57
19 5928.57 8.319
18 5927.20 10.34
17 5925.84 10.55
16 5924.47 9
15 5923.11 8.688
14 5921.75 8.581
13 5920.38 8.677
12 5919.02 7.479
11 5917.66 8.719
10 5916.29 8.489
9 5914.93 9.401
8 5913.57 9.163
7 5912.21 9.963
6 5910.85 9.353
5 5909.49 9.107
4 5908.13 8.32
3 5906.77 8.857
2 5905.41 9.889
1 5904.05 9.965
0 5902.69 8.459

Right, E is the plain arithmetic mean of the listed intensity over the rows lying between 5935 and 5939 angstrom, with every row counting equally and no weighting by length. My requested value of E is 9.73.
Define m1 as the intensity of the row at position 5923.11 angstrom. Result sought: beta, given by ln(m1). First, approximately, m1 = 8.688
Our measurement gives 2.16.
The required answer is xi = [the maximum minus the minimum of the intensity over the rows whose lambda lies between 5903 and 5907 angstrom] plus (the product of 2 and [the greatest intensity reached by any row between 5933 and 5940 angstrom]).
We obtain 23.2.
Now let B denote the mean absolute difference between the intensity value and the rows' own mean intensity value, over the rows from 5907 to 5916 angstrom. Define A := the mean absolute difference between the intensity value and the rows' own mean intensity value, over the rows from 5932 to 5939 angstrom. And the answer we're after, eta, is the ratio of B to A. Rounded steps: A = 0.69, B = 0.35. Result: 0.51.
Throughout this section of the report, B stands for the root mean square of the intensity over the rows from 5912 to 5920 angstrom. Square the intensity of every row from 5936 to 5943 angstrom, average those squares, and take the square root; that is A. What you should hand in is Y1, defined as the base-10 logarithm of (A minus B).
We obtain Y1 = -0.33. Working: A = 9.37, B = 8.9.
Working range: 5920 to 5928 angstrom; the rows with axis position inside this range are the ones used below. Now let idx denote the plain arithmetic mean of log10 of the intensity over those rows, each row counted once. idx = 0.967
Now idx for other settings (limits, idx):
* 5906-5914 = 0.960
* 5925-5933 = 0.970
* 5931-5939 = 0.976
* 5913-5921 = 0.936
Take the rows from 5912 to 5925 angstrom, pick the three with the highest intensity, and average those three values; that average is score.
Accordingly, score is 9.5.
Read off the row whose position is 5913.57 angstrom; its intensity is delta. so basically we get 9.163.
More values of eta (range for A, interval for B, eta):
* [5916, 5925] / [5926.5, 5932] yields 2.77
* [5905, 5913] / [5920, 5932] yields 1.49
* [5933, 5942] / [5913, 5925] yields 0.64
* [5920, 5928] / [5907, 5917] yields 0.54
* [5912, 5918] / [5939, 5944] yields 0.89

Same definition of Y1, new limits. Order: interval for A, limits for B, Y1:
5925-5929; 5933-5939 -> -0.92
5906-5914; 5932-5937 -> -0.87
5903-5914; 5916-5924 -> -0.05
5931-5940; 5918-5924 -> 0.03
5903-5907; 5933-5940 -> -1.32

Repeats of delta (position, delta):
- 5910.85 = 9.353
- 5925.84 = 10.55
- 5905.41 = 9.889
